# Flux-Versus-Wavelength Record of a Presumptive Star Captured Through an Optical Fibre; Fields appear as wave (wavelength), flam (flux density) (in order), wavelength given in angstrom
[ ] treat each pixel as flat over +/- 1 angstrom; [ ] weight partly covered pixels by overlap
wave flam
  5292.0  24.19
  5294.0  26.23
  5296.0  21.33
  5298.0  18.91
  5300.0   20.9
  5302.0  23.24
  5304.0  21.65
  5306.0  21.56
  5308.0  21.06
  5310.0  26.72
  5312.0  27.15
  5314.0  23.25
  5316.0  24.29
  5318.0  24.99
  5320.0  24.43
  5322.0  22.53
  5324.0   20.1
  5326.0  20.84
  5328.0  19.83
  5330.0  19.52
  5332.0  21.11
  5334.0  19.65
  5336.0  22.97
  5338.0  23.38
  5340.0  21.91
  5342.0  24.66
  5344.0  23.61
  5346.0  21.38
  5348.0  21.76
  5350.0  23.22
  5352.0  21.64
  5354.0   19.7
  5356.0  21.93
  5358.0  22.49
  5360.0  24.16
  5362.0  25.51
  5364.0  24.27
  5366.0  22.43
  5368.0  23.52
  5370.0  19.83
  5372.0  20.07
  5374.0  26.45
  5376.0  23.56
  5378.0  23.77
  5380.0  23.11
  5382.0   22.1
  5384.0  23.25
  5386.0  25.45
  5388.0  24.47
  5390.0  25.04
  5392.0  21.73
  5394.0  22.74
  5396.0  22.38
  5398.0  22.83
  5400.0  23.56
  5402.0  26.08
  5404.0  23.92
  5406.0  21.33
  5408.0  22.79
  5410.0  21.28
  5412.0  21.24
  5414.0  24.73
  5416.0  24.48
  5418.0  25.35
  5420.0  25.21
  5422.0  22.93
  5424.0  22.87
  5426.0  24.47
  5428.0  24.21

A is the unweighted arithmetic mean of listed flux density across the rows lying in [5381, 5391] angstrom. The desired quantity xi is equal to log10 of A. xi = 1.38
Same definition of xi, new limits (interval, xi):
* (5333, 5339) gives 1.34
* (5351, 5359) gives 1.33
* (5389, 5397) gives 1.36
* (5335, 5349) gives 1.36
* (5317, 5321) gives 1.39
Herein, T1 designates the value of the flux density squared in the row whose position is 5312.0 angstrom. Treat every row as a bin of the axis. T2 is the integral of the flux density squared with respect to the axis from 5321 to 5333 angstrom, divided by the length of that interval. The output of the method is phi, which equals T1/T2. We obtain 1.72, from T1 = 737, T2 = 428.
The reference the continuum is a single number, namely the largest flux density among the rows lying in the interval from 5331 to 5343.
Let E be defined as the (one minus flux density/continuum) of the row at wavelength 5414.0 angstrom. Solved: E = -0.003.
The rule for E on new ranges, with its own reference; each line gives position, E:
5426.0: 0.008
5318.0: -0.013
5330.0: 0.208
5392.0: 0.119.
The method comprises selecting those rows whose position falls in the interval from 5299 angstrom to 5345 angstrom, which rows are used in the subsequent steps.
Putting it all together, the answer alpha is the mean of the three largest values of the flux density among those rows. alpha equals 26.3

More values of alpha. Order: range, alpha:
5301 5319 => 26.3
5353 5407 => 26.0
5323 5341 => 22.8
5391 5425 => 25.5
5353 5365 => 24.6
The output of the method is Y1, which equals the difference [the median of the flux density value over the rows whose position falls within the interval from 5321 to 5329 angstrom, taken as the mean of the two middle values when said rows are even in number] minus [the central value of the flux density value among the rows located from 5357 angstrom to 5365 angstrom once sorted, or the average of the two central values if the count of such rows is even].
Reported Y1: -3.7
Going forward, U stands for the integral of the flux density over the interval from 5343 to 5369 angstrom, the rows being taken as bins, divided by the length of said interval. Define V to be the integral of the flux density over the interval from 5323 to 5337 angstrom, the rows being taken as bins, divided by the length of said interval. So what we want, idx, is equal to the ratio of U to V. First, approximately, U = 22.74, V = 20.6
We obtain 1.11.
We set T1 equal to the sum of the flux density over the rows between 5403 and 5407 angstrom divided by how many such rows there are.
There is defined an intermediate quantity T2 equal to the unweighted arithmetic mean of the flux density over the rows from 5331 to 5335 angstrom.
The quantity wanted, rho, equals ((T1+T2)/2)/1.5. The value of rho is 14.3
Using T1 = 22.6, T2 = 20.4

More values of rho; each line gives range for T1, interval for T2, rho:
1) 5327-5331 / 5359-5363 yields 14.8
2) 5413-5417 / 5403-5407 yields 15.7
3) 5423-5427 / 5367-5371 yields 15.1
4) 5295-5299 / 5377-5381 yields 14.5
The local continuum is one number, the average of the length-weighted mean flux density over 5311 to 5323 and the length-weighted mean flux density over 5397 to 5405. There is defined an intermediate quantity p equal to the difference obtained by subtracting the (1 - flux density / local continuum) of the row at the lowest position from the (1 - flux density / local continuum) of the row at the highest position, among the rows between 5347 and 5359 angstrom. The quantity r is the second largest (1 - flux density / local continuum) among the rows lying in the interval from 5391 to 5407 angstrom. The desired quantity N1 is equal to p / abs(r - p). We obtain -0.22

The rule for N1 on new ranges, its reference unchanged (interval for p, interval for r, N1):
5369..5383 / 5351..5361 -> -0.46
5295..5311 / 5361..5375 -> -0.56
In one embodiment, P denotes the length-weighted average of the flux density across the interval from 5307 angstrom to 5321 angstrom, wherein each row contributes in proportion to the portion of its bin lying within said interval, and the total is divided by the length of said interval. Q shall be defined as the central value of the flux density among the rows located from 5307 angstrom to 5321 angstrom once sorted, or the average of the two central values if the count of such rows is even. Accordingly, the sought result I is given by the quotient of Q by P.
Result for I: 0.995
